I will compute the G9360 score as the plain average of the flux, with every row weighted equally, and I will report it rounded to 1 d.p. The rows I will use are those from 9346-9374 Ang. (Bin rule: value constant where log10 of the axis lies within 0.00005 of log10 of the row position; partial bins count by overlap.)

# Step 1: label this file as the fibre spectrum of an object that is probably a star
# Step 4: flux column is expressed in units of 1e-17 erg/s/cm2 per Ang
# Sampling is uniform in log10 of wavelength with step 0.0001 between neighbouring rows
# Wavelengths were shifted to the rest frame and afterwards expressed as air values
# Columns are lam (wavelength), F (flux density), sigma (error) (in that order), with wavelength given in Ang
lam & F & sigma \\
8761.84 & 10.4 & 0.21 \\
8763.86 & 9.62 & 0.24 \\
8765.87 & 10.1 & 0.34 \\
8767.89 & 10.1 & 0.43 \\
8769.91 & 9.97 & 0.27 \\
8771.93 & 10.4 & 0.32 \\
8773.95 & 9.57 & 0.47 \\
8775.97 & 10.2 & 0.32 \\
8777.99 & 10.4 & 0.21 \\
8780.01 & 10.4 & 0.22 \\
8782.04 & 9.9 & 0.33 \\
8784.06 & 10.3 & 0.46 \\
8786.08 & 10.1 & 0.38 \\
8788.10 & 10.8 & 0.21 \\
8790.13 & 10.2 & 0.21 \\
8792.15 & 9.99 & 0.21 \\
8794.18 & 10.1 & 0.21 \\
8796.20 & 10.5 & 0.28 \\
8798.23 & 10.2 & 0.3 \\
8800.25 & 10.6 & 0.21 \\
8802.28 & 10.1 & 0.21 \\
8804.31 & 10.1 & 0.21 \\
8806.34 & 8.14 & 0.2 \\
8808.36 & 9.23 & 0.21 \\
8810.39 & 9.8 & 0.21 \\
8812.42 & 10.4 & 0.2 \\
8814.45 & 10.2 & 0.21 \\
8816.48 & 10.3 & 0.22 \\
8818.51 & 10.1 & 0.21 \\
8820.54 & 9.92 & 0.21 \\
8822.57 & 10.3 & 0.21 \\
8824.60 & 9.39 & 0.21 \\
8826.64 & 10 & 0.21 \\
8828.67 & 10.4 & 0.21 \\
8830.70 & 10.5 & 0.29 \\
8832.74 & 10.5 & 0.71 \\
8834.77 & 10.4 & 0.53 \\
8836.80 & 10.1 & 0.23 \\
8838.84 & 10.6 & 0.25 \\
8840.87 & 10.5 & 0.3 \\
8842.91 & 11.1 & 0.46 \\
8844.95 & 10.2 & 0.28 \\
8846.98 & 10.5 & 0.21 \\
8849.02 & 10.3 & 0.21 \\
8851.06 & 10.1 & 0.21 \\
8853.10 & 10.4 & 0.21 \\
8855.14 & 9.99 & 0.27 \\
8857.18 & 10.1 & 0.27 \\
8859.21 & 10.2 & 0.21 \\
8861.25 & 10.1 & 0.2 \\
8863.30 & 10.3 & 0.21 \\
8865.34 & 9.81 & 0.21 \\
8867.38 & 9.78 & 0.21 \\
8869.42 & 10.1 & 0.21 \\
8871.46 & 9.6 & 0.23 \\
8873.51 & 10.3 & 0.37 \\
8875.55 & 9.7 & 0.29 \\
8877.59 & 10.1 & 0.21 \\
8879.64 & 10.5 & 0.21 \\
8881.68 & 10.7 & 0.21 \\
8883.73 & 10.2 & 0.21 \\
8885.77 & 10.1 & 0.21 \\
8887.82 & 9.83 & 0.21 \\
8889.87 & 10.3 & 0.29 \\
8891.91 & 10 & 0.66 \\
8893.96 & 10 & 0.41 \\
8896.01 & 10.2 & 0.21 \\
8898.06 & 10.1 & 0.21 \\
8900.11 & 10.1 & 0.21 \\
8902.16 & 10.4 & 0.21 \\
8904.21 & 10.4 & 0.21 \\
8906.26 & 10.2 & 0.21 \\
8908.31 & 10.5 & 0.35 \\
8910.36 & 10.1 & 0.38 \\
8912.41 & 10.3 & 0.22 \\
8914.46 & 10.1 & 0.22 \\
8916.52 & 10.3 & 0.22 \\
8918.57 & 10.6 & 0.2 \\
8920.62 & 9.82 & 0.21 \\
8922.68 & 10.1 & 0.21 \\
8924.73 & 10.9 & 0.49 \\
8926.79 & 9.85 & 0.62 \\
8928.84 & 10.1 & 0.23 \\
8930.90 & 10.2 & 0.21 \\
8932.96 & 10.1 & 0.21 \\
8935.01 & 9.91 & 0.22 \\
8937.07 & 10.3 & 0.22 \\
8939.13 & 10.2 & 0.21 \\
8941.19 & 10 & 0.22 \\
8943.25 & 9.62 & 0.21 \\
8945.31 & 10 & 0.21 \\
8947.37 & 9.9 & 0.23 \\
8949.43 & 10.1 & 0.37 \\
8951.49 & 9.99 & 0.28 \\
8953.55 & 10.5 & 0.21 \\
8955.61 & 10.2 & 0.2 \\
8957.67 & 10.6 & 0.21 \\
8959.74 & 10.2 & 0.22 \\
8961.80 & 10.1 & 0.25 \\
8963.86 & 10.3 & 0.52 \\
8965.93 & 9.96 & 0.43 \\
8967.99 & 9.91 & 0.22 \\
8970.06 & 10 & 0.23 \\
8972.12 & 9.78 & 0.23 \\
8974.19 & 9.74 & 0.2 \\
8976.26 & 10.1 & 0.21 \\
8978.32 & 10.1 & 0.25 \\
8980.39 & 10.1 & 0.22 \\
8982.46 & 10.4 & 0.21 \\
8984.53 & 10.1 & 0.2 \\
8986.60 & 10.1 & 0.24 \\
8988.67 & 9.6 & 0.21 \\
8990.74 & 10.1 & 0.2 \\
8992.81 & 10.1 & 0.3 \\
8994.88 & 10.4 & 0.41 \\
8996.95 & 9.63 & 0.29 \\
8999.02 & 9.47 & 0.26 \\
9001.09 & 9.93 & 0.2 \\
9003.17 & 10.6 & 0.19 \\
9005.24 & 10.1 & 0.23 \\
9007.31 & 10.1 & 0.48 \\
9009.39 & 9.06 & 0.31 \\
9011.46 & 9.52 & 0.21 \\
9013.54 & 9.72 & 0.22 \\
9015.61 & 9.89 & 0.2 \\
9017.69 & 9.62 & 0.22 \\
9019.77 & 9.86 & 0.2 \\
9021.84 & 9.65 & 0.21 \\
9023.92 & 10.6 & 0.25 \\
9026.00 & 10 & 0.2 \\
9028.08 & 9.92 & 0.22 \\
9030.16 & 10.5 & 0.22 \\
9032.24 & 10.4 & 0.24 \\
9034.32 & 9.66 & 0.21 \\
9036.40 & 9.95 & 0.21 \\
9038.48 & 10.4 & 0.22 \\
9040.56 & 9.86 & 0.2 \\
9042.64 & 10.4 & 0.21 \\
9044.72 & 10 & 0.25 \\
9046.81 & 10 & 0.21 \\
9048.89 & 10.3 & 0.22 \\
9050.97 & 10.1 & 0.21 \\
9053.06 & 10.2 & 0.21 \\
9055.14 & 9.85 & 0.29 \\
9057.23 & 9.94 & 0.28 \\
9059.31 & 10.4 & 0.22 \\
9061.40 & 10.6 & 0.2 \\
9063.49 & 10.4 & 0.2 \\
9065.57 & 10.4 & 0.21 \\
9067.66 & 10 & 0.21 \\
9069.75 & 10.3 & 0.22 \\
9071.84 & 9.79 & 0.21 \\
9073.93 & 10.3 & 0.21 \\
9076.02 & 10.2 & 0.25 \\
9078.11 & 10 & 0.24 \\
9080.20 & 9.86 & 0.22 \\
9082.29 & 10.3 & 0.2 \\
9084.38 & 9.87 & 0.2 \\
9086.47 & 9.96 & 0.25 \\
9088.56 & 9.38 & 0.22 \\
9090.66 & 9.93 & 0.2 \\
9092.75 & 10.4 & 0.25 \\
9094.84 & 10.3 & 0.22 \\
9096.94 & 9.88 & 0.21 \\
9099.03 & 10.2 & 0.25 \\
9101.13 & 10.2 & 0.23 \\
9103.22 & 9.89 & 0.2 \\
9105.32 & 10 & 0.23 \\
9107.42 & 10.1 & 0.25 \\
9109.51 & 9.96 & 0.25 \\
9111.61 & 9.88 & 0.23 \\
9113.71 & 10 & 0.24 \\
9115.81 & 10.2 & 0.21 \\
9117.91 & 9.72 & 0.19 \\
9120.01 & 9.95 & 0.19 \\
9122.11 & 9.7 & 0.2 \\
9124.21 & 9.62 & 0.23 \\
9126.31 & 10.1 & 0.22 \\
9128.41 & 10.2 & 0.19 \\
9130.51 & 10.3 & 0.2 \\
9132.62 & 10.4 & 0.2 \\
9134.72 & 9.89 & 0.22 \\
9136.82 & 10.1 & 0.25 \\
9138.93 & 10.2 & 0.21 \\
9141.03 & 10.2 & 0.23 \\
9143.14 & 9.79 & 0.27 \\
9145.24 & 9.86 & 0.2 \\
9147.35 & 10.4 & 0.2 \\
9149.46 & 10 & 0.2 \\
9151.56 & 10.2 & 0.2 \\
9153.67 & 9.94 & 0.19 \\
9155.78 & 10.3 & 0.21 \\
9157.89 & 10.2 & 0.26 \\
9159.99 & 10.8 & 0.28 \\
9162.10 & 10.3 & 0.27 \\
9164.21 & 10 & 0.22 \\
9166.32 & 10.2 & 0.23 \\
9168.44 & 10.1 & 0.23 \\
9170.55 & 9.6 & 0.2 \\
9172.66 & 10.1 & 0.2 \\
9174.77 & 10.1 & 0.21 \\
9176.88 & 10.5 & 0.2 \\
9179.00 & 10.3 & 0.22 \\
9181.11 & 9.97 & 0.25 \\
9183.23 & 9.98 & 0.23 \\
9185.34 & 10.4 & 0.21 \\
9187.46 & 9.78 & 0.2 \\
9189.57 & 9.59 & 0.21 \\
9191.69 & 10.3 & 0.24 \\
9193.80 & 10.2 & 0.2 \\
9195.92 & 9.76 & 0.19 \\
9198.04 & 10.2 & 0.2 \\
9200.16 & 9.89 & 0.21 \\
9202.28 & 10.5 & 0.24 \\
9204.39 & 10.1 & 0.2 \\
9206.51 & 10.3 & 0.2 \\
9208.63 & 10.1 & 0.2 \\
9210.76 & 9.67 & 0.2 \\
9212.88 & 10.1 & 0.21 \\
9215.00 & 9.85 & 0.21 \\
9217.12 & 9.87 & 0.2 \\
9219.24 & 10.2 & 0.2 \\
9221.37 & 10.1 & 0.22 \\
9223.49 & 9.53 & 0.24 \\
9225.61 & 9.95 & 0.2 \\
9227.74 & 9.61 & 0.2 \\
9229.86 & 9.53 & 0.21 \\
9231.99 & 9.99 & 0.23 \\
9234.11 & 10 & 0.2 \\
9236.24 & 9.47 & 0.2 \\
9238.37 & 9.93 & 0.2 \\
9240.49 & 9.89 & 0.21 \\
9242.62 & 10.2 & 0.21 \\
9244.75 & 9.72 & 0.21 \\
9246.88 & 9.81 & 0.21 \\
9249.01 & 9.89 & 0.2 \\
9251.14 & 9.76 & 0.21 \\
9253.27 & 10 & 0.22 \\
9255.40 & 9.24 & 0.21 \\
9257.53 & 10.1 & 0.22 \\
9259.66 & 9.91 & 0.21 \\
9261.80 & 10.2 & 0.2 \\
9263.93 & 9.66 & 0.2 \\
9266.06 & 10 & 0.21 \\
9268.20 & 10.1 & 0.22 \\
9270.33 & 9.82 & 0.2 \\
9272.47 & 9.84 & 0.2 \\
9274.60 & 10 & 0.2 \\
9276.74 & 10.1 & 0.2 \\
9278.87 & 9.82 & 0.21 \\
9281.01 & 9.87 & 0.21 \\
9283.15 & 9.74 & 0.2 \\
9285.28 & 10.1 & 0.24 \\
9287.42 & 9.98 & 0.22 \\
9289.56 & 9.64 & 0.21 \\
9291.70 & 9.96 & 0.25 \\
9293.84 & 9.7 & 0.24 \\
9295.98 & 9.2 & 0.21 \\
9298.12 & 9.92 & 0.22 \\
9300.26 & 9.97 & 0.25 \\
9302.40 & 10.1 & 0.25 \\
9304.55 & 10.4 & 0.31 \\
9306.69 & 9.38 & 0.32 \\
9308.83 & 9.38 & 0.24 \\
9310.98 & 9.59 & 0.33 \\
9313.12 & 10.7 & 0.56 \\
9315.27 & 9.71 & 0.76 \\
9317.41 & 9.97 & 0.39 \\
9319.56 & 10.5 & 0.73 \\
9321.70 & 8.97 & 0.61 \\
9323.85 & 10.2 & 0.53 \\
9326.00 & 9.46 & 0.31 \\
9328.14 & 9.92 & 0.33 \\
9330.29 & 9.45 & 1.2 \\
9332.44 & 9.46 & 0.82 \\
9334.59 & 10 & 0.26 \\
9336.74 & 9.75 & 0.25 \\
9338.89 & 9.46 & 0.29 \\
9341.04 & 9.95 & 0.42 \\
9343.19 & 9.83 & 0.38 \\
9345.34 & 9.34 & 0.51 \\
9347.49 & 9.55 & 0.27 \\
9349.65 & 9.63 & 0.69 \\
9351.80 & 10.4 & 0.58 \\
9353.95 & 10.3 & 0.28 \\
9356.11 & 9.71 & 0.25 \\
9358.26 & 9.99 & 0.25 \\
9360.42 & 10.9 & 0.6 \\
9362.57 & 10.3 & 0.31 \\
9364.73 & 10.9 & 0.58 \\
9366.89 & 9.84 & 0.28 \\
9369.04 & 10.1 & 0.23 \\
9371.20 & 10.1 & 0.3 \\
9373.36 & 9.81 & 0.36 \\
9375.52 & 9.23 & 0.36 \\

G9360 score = 10.1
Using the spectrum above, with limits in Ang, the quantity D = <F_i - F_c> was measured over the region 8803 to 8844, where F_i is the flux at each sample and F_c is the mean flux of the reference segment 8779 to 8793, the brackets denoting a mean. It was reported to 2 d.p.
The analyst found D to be -0.14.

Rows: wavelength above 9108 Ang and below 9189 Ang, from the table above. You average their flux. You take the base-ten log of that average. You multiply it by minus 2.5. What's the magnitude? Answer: -2.51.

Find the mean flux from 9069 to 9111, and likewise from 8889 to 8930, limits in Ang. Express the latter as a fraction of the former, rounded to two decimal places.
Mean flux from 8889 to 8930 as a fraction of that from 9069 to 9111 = 1.02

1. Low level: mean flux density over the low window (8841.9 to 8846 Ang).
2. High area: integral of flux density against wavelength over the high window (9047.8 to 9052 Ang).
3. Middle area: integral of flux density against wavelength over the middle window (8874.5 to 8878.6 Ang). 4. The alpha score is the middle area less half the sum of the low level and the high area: 13.9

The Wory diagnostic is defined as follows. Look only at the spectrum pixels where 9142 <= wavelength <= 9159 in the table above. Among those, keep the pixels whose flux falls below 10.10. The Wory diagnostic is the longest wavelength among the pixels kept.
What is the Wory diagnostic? 9153.67 Ang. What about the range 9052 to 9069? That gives 9067.66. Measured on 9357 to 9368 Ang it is 9366.89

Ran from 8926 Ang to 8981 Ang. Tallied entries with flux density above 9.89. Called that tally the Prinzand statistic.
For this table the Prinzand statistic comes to 23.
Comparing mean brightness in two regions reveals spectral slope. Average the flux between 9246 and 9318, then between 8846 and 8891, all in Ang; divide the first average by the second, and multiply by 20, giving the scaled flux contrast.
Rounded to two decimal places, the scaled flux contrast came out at 19.47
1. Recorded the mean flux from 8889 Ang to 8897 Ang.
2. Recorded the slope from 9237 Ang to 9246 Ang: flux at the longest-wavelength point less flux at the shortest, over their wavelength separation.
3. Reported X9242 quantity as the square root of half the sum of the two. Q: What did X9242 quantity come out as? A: 2.246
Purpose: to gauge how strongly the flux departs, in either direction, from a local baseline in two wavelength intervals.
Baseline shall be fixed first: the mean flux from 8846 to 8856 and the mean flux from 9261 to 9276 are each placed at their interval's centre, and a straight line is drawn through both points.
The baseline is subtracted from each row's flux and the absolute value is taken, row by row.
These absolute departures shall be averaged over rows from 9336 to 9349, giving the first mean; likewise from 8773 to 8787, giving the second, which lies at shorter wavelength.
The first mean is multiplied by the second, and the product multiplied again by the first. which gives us 0.016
